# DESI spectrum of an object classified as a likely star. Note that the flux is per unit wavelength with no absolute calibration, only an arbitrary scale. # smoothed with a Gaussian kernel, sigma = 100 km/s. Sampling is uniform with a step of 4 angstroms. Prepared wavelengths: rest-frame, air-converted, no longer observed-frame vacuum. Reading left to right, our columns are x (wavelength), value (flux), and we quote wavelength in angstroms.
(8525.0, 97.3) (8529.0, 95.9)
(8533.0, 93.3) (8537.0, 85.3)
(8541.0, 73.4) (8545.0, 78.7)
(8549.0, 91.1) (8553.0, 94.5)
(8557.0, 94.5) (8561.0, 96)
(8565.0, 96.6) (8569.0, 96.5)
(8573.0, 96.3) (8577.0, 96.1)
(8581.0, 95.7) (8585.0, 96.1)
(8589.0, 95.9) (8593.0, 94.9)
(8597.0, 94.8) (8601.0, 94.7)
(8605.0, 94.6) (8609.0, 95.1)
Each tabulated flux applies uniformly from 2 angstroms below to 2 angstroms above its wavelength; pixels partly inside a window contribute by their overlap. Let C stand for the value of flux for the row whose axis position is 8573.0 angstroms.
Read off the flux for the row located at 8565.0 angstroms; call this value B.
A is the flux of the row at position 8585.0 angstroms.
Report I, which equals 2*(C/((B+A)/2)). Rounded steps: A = 96.1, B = 96.6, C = 96.3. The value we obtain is 2.00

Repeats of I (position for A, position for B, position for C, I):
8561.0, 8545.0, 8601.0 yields 2.17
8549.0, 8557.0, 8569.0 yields 2.08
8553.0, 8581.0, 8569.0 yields 2.03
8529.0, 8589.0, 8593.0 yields 1.98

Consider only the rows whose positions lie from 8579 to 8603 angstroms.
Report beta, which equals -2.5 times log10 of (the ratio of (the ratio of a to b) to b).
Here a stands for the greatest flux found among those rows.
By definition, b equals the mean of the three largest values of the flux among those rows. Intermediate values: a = 96.1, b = 95.9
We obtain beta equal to 4.95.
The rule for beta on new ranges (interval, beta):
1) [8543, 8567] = 4.94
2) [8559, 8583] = 4.96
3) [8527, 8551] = 4.90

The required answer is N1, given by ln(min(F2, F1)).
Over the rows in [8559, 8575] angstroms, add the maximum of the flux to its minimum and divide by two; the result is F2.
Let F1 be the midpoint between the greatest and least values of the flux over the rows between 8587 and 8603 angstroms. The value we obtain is 4.56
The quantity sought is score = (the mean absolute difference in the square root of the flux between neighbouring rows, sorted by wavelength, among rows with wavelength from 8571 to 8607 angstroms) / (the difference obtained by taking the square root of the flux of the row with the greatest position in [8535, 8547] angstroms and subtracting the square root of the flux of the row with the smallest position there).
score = -0.04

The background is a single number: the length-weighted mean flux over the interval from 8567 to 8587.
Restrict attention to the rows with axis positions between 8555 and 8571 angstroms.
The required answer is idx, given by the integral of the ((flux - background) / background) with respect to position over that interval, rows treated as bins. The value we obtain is -0.04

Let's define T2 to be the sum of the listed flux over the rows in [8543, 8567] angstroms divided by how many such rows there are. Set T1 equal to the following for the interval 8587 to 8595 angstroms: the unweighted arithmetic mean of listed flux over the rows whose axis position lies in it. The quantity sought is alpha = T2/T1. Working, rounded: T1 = 95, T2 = 92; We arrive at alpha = 0.96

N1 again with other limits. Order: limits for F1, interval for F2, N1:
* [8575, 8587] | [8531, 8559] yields 4.43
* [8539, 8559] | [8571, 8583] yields 4.43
